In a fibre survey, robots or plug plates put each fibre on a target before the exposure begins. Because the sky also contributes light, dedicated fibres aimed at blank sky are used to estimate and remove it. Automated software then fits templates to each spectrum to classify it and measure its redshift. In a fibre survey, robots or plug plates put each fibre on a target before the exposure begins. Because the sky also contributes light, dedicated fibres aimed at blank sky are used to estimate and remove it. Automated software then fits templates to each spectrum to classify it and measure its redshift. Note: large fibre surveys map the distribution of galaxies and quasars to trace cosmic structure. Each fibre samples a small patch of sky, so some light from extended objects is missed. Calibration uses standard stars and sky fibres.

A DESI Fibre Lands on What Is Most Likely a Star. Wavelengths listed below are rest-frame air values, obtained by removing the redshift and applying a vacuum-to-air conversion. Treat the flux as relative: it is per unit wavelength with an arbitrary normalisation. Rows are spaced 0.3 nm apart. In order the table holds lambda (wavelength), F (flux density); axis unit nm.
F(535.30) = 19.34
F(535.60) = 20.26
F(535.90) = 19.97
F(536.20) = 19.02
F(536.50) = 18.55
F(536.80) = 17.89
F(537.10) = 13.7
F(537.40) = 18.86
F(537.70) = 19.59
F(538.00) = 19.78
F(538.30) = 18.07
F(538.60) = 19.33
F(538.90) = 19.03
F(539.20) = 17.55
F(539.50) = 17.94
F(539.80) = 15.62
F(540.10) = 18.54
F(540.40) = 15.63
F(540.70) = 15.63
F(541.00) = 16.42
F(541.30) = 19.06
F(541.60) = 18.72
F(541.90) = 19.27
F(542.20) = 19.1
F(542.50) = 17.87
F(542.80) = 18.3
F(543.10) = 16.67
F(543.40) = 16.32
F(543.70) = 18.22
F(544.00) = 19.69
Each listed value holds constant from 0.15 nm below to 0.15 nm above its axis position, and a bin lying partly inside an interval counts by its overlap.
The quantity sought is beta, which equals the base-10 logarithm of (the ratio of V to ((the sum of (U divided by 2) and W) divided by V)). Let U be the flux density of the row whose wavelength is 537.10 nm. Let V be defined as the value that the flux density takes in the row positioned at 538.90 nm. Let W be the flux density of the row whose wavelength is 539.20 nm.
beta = 1.17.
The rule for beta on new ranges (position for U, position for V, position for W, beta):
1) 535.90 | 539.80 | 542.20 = 0.92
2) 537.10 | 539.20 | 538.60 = 1.07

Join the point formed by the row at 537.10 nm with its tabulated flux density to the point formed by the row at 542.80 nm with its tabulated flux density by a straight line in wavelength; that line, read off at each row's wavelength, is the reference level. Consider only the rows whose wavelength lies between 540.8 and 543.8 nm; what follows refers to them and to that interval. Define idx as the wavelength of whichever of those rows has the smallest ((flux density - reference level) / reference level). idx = 543.40 nm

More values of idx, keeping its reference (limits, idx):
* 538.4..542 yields 540.70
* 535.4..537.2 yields 537.10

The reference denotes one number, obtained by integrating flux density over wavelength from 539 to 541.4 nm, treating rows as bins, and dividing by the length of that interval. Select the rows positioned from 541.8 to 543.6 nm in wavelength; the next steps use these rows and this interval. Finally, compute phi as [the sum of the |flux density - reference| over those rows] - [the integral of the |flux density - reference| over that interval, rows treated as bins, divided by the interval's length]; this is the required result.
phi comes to 6.2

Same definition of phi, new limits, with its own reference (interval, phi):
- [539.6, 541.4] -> 7.0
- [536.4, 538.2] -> 10.7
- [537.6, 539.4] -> 9.3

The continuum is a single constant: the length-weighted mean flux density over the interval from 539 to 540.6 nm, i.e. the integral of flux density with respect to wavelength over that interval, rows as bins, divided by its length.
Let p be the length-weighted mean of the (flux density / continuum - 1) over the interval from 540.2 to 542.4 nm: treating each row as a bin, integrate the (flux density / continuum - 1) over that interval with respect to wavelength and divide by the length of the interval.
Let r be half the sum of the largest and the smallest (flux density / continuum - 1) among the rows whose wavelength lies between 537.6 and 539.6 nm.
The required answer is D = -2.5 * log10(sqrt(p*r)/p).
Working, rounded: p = 0.04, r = 0.093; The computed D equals -0.5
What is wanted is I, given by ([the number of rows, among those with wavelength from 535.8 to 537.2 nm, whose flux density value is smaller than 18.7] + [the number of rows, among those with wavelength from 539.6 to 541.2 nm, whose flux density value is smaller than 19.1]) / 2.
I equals 4.0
